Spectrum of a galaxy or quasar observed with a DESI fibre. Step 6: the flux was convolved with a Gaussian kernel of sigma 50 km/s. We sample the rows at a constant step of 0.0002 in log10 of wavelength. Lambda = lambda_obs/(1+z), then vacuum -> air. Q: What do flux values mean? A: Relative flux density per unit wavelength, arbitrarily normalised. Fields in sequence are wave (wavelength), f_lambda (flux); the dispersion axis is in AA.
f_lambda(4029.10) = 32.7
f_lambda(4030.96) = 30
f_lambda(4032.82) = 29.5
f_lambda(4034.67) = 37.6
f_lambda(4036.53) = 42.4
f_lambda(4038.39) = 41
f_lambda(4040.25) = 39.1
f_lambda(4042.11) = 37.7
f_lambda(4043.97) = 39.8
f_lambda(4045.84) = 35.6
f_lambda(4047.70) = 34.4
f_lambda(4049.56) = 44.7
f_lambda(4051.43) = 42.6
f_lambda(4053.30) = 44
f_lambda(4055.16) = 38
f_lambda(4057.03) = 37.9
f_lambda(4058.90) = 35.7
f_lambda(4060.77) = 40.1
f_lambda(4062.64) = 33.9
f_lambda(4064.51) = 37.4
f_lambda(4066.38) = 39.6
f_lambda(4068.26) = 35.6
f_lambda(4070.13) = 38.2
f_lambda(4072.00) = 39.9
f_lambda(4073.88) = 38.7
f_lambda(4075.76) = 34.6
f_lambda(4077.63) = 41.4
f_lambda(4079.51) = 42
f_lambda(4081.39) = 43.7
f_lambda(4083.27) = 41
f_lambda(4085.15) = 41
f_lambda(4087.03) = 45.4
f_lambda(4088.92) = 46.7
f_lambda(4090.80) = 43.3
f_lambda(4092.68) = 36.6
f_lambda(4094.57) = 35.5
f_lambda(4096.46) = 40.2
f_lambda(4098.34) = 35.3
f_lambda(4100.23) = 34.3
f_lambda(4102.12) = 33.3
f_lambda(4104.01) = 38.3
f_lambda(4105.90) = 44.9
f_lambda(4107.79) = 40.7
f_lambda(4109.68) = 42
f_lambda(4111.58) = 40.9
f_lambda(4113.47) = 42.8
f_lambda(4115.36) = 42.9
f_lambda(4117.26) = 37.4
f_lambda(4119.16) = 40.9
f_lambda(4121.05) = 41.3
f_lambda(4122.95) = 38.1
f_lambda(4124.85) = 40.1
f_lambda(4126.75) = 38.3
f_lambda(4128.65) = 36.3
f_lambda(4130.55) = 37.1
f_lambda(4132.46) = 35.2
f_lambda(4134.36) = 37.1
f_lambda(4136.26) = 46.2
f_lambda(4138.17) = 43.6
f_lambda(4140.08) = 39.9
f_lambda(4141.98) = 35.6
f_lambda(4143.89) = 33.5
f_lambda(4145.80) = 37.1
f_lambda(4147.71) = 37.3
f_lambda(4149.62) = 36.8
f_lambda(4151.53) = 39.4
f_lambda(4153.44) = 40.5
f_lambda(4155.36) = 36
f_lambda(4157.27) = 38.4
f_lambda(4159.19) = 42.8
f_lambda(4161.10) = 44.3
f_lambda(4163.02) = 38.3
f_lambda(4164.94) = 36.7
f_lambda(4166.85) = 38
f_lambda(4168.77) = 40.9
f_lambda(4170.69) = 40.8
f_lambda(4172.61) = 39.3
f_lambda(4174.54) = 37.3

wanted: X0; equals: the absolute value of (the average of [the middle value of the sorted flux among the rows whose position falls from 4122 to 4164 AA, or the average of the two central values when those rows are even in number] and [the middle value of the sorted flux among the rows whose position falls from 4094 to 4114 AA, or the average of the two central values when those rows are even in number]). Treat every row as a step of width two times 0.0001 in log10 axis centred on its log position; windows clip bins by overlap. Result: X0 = 39.2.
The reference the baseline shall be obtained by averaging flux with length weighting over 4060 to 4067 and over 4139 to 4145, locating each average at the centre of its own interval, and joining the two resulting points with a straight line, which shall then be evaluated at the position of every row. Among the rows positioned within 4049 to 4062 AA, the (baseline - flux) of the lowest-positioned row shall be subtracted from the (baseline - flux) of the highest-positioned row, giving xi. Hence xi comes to 4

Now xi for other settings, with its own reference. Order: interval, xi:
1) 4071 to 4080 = -2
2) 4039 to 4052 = -4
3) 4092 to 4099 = 1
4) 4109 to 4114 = -1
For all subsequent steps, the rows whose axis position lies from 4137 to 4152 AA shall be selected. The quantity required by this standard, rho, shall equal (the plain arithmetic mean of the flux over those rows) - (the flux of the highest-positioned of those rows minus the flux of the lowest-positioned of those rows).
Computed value 42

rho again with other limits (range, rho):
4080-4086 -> 45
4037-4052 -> 38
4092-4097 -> 34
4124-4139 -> 36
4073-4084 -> 38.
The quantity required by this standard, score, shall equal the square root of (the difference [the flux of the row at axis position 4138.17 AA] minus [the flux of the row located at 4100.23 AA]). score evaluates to 3.0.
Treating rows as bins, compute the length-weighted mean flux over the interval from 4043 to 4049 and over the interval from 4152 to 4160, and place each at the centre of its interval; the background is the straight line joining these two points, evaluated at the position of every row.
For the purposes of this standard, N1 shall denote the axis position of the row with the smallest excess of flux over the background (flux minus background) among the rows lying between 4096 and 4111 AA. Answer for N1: 4102.12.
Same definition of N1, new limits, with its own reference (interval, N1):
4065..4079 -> 4075.76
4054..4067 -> 4062.64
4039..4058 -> 4047.70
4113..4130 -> 4128.65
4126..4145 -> 4143.89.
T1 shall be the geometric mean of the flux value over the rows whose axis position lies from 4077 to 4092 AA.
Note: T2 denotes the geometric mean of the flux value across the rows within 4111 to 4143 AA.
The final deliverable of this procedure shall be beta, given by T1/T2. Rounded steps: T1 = 43.0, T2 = 39.5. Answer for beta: 1.09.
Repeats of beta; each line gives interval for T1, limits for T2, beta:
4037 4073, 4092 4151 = 1.00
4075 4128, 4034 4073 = 1.03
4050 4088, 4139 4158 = 1.05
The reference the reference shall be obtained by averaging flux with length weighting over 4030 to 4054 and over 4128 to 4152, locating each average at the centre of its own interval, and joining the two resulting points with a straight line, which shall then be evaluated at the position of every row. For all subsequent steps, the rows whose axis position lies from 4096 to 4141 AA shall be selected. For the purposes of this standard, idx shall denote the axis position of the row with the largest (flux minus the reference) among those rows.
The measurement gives 4136.26 AA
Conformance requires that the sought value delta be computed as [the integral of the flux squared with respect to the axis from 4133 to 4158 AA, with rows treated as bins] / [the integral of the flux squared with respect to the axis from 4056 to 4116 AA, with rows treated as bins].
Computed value 0.40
